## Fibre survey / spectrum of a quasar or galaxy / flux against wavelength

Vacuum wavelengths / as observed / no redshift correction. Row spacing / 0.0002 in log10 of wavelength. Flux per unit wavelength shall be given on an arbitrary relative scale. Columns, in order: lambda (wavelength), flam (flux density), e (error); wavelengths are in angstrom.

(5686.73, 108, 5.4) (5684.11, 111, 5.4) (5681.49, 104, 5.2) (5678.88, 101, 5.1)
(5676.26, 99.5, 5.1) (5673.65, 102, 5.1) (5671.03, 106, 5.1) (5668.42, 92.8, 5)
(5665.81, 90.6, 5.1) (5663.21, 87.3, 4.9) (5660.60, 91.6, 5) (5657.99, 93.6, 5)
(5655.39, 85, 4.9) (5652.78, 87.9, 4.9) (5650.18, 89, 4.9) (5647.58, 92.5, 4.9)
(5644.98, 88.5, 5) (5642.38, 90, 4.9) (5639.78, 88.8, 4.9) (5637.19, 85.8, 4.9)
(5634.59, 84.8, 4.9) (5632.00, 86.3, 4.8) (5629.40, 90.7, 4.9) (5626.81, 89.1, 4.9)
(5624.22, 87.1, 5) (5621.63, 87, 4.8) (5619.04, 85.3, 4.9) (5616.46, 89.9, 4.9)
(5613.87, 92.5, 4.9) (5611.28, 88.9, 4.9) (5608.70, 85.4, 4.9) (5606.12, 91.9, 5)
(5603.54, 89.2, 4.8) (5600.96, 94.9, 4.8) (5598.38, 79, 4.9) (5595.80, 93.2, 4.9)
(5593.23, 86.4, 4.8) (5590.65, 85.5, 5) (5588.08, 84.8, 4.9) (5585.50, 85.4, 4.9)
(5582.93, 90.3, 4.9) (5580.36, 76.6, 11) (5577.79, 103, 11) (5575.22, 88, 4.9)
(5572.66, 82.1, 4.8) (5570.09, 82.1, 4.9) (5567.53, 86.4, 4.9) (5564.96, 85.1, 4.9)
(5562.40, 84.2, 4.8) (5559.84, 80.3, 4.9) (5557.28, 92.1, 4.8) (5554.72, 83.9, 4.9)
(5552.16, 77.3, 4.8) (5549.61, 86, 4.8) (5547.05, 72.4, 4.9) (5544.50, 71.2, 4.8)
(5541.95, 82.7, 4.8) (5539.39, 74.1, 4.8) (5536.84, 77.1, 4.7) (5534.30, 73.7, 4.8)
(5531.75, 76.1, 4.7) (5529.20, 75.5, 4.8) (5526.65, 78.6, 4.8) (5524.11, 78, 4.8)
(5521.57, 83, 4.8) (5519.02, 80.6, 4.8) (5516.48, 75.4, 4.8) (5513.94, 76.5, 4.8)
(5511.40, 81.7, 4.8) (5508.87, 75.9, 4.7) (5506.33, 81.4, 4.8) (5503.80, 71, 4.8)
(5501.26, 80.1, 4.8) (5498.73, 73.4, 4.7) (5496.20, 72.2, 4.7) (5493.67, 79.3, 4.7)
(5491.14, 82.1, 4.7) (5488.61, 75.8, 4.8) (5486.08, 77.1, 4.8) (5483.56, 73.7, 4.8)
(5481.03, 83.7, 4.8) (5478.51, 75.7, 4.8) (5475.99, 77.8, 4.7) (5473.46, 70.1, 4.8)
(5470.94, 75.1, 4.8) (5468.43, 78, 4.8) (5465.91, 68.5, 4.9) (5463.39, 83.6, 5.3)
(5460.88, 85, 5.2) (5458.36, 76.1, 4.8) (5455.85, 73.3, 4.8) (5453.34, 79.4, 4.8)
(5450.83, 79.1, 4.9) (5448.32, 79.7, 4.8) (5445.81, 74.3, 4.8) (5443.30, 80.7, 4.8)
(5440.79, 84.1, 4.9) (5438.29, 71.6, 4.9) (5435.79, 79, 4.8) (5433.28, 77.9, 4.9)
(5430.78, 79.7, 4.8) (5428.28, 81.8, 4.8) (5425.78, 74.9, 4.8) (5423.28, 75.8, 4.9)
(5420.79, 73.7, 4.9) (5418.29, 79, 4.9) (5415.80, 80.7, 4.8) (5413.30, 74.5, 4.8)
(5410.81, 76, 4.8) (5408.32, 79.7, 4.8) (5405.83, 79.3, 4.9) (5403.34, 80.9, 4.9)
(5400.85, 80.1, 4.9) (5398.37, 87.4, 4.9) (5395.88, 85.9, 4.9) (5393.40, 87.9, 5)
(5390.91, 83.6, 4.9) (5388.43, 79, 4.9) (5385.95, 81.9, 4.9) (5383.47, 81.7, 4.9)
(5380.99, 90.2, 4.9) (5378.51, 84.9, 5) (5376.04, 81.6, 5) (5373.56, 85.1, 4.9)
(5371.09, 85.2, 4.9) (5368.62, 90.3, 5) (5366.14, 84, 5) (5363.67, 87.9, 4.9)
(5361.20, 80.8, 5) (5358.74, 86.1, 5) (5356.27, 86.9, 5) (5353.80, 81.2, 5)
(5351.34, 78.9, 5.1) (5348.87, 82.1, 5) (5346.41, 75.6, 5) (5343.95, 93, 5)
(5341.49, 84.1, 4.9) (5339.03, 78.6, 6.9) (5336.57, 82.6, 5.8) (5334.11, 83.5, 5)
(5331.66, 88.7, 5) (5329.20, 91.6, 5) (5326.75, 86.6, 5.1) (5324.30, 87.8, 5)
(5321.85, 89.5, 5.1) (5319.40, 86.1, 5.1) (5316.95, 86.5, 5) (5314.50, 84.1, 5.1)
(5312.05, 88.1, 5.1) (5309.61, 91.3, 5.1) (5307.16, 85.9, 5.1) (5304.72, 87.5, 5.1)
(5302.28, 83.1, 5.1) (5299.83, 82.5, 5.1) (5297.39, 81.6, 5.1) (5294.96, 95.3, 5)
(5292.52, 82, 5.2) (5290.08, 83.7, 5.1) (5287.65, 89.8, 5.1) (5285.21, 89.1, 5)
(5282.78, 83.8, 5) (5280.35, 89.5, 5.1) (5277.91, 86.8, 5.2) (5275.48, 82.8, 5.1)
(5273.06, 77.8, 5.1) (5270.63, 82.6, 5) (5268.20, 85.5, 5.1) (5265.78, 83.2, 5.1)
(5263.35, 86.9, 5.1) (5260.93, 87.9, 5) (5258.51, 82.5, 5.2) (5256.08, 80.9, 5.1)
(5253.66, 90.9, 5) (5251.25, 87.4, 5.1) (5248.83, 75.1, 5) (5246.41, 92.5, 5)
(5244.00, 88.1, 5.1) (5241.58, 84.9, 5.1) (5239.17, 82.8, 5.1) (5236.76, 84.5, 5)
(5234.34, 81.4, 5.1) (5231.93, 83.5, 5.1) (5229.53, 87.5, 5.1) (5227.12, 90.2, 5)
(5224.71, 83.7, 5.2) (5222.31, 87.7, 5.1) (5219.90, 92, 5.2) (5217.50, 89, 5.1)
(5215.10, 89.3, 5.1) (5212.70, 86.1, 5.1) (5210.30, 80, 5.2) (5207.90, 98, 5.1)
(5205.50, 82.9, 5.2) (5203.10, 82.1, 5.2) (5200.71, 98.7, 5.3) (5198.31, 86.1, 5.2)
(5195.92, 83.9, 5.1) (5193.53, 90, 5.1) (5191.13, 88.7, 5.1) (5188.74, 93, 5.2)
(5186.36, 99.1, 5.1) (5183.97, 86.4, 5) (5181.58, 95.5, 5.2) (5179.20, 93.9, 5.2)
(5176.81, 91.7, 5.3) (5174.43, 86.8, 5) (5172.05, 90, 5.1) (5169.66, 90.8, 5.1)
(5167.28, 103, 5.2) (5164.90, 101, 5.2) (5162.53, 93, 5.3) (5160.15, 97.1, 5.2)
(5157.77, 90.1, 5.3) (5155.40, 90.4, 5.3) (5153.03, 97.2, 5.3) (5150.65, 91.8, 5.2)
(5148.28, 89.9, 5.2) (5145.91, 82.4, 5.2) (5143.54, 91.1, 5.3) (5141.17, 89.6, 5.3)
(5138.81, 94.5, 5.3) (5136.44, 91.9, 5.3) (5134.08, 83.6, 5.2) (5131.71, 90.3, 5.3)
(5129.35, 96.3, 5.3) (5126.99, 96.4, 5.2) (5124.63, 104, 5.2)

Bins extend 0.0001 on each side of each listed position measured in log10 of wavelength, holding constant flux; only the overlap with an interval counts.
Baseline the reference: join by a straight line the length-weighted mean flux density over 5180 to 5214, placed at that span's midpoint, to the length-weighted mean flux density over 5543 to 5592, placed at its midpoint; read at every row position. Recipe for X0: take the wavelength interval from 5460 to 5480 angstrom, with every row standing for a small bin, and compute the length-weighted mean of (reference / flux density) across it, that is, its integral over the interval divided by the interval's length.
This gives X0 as 1.12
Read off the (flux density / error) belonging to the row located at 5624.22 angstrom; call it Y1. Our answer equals 17.4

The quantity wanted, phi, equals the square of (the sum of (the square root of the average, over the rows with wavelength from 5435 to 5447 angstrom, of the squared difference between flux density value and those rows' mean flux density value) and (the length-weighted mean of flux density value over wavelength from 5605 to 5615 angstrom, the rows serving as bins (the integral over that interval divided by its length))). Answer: 8849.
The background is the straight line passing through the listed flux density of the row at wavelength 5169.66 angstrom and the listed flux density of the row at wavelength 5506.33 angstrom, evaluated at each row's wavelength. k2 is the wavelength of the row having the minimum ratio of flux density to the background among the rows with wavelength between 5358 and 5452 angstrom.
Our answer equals 5438.29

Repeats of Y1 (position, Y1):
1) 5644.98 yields 17.7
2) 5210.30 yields 15.4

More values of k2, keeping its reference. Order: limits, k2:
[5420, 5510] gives 5465.91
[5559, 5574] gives 5559.84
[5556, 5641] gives 5580.36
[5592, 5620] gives 5598.38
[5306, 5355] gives 5346.41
